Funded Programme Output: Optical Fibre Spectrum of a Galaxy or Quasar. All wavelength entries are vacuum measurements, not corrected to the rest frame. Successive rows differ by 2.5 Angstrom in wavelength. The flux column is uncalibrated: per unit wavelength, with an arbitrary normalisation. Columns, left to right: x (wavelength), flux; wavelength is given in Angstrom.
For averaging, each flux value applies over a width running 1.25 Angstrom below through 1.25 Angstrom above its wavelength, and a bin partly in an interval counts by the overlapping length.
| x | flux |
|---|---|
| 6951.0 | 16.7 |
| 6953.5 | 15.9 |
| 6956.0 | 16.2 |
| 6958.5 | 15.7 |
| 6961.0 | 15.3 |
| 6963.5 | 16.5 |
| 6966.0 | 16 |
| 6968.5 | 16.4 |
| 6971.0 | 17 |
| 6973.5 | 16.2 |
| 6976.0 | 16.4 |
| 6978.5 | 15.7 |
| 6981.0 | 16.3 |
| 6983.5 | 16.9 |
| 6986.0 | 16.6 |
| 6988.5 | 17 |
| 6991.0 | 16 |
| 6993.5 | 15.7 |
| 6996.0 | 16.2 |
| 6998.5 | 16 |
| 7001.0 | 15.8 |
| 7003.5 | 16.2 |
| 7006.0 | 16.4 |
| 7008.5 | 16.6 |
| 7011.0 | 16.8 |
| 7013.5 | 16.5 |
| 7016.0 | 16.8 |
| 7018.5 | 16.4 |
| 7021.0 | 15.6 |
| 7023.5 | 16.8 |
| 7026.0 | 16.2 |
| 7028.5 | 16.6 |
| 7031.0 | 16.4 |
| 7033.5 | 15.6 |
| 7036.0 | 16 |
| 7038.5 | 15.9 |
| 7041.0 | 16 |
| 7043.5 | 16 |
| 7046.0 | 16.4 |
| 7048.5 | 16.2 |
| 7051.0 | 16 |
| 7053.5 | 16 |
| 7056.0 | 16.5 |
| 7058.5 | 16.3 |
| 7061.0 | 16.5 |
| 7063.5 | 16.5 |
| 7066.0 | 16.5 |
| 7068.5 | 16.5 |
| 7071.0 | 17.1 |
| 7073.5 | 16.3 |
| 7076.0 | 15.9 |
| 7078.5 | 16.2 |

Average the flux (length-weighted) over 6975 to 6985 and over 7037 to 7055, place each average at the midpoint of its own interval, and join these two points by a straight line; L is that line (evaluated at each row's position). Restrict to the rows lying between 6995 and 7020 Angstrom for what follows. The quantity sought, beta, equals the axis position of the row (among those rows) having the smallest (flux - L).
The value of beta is 7001.0 Angstrom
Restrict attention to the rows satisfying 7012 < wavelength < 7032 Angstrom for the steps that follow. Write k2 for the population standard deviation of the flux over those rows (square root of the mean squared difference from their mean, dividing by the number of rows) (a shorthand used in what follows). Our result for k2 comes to 0.36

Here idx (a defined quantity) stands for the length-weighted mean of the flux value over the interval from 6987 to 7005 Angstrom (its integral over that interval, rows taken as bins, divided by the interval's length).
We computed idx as 16.1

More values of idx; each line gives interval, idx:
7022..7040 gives 16.2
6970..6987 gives 16.4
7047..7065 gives 16.3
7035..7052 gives 16.1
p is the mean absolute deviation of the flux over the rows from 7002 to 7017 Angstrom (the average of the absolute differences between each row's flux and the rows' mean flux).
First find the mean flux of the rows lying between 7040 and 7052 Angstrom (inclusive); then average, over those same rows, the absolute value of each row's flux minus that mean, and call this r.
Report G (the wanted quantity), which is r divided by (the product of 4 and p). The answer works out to 0.20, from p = 0.18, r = 0.14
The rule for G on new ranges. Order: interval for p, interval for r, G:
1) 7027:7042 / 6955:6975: 0.33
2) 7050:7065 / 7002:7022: 0.33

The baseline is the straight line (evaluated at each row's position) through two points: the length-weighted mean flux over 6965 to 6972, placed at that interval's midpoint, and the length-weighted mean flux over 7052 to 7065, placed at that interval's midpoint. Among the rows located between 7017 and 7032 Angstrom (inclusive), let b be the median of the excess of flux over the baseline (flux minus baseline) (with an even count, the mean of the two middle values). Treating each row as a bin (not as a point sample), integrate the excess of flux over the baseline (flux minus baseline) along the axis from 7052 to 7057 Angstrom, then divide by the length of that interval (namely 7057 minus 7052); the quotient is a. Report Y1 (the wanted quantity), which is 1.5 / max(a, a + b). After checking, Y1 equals -11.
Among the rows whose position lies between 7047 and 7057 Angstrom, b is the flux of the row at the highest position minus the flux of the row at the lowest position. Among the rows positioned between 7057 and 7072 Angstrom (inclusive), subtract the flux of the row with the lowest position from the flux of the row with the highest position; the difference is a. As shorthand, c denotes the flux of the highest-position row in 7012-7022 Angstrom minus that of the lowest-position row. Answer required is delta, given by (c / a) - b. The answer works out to -1.4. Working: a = 0.80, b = 0.30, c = -0.9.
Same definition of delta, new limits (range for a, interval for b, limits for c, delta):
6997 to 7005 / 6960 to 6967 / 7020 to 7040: 0.8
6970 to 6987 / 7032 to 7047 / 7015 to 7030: -0.3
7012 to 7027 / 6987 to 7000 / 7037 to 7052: 0.7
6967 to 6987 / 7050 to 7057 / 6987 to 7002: -6.5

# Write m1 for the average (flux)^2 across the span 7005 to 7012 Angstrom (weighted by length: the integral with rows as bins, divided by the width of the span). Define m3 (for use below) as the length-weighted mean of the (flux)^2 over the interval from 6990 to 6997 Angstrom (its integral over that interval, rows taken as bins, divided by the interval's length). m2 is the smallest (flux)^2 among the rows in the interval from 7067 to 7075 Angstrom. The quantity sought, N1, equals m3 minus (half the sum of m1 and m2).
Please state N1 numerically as -16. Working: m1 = 276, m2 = 266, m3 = 255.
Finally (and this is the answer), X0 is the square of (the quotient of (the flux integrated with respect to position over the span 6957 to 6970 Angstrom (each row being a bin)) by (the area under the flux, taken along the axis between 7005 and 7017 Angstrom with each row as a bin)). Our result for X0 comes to 1.09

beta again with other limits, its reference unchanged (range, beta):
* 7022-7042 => 7033.5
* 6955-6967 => 6961.0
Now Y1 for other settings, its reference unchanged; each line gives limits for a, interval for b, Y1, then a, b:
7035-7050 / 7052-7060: -5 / -0.29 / -0.06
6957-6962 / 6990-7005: -2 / -0.93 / -0.43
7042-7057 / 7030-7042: -8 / -0.19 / -0.38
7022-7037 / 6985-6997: -11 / -0.13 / -0.23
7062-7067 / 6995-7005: 10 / 0.15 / -0.33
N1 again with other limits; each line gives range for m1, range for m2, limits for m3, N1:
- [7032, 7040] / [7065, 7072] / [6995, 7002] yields -6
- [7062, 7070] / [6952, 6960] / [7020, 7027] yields 4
